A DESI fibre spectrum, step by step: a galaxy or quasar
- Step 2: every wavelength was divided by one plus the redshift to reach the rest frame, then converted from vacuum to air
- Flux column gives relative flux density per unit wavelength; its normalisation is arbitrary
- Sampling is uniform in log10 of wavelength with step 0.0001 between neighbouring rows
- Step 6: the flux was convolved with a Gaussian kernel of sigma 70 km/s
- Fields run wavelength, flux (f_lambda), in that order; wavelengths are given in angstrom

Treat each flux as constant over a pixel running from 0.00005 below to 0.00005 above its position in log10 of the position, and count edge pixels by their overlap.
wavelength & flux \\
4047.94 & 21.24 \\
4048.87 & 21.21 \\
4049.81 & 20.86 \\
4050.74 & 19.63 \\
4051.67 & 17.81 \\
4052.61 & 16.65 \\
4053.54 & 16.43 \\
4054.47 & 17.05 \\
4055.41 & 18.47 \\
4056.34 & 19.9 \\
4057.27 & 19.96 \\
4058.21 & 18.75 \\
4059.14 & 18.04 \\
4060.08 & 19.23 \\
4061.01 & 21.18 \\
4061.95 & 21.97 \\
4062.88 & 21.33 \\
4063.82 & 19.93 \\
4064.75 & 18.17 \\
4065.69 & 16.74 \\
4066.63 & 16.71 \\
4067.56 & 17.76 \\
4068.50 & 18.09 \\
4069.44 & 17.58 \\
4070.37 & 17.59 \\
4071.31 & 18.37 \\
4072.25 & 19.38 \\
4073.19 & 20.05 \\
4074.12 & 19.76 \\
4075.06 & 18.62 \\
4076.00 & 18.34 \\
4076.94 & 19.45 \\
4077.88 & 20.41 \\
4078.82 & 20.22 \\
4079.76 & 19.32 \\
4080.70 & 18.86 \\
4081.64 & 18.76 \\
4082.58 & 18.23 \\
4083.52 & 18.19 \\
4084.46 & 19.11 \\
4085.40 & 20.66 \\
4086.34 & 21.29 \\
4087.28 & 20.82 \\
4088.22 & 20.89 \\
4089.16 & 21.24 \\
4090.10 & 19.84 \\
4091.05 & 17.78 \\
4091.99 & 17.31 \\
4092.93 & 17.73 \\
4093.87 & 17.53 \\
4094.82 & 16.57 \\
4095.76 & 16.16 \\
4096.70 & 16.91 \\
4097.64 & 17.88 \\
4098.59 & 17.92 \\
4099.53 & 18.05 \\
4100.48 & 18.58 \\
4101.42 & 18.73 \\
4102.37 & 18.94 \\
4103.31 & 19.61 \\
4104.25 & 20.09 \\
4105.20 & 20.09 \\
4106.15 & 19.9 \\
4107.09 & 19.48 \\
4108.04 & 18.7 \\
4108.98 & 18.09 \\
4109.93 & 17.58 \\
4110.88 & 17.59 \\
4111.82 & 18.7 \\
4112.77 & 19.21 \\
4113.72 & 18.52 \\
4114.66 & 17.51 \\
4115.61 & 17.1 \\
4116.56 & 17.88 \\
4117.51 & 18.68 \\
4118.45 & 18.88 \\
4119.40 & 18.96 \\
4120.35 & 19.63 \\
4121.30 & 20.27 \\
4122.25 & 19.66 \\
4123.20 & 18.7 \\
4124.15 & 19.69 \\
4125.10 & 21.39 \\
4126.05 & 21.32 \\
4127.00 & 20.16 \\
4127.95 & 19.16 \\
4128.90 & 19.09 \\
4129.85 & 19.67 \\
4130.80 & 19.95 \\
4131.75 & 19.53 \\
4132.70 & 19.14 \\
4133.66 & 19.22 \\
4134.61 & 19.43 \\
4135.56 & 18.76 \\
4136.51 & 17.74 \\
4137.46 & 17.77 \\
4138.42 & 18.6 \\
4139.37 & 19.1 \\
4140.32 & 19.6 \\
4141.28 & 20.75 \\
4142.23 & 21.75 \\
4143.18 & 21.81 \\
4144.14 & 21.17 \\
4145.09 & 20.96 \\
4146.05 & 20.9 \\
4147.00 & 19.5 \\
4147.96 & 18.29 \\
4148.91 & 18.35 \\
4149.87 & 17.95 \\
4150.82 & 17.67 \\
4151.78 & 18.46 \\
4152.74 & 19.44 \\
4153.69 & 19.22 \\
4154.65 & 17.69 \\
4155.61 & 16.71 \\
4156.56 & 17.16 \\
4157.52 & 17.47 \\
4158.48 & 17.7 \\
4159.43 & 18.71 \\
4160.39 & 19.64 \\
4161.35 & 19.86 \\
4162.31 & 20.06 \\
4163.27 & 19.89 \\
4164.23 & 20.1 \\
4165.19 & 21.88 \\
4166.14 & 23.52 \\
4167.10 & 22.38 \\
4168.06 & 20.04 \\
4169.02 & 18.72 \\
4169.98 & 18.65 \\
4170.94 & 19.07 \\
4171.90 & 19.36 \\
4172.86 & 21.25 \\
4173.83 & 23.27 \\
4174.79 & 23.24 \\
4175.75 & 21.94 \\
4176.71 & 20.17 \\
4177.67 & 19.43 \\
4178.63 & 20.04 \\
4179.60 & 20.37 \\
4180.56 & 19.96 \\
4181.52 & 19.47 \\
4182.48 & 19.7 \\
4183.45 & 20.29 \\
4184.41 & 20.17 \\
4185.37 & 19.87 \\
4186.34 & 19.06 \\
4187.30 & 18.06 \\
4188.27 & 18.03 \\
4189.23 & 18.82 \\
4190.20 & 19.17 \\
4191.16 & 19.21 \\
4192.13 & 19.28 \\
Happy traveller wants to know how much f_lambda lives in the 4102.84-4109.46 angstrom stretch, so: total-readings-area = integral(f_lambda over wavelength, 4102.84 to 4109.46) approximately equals 129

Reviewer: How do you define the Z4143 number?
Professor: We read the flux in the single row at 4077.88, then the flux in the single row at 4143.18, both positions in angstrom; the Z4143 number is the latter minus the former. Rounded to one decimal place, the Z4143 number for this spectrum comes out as 1.4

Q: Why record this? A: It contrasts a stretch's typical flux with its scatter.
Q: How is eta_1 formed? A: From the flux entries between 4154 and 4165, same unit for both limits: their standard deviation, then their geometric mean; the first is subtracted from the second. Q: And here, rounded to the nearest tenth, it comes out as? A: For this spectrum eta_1 17.3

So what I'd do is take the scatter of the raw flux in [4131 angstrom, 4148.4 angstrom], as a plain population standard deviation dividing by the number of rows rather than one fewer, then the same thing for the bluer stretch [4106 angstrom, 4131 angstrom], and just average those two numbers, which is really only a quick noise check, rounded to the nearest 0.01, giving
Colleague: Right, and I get 1.15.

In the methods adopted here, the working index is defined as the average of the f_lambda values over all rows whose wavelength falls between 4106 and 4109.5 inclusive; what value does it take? 19.0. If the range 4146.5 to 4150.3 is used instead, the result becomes 18.5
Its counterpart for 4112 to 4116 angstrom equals 18.1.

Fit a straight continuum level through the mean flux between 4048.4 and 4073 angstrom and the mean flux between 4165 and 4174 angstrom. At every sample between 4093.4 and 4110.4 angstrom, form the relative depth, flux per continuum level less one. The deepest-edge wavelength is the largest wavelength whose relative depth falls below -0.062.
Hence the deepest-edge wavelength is 4109.93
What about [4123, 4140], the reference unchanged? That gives 4138.42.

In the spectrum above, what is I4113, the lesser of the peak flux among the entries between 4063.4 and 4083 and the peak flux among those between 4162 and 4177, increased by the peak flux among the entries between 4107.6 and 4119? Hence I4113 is 39.6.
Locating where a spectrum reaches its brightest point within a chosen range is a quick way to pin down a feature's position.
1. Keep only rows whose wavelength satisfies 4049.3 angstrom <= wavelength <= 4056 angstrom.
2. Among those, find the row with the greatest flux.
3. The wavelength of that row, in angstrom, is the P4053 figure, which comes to 4049.81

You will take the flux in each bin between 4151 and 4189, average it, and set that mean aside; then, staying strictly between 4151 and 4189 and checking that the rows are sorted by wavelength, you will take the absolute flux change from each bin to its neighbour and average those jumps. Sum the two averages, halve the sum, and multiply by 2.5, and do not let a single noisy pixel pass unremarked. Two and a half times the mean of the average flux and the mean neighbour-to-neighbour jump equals 25.6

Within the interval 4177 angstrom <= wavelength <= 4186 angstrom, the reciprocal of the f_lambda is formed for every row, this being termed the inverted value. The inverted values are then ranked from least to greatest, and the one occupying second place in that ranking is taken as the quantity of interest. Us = 0.0493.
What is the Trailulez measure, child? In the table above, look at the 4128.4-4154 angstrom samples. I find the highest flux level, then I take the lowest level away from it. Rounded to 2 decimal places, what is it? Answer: 4.14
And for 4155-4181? 6.81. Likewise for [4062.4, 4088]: 4.62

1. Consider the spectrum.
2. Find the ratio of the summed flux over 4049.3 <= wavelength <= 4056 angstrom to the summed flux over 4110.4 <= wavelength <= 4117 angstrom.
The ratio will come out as 1.00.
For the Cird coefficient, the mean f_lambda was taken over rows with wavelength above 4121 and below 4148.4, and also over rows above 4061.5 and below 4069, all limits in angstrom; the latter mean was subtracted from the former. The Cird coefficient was 0.9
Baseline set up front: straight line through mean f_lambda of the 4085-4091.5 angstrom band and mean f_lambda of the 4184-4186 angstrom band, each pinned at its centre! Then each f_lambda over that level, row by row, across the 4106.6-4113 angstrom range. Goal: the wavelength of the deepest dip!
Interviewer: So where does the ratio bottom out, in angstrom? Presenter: 4109.93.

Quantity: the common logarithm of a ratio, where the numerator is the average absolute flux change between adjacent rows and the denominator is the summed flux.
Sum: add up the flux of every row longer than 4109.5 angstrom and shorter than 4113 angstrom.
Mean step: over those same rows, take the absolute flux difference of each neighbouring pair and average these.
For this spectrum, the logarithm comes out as -2.1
